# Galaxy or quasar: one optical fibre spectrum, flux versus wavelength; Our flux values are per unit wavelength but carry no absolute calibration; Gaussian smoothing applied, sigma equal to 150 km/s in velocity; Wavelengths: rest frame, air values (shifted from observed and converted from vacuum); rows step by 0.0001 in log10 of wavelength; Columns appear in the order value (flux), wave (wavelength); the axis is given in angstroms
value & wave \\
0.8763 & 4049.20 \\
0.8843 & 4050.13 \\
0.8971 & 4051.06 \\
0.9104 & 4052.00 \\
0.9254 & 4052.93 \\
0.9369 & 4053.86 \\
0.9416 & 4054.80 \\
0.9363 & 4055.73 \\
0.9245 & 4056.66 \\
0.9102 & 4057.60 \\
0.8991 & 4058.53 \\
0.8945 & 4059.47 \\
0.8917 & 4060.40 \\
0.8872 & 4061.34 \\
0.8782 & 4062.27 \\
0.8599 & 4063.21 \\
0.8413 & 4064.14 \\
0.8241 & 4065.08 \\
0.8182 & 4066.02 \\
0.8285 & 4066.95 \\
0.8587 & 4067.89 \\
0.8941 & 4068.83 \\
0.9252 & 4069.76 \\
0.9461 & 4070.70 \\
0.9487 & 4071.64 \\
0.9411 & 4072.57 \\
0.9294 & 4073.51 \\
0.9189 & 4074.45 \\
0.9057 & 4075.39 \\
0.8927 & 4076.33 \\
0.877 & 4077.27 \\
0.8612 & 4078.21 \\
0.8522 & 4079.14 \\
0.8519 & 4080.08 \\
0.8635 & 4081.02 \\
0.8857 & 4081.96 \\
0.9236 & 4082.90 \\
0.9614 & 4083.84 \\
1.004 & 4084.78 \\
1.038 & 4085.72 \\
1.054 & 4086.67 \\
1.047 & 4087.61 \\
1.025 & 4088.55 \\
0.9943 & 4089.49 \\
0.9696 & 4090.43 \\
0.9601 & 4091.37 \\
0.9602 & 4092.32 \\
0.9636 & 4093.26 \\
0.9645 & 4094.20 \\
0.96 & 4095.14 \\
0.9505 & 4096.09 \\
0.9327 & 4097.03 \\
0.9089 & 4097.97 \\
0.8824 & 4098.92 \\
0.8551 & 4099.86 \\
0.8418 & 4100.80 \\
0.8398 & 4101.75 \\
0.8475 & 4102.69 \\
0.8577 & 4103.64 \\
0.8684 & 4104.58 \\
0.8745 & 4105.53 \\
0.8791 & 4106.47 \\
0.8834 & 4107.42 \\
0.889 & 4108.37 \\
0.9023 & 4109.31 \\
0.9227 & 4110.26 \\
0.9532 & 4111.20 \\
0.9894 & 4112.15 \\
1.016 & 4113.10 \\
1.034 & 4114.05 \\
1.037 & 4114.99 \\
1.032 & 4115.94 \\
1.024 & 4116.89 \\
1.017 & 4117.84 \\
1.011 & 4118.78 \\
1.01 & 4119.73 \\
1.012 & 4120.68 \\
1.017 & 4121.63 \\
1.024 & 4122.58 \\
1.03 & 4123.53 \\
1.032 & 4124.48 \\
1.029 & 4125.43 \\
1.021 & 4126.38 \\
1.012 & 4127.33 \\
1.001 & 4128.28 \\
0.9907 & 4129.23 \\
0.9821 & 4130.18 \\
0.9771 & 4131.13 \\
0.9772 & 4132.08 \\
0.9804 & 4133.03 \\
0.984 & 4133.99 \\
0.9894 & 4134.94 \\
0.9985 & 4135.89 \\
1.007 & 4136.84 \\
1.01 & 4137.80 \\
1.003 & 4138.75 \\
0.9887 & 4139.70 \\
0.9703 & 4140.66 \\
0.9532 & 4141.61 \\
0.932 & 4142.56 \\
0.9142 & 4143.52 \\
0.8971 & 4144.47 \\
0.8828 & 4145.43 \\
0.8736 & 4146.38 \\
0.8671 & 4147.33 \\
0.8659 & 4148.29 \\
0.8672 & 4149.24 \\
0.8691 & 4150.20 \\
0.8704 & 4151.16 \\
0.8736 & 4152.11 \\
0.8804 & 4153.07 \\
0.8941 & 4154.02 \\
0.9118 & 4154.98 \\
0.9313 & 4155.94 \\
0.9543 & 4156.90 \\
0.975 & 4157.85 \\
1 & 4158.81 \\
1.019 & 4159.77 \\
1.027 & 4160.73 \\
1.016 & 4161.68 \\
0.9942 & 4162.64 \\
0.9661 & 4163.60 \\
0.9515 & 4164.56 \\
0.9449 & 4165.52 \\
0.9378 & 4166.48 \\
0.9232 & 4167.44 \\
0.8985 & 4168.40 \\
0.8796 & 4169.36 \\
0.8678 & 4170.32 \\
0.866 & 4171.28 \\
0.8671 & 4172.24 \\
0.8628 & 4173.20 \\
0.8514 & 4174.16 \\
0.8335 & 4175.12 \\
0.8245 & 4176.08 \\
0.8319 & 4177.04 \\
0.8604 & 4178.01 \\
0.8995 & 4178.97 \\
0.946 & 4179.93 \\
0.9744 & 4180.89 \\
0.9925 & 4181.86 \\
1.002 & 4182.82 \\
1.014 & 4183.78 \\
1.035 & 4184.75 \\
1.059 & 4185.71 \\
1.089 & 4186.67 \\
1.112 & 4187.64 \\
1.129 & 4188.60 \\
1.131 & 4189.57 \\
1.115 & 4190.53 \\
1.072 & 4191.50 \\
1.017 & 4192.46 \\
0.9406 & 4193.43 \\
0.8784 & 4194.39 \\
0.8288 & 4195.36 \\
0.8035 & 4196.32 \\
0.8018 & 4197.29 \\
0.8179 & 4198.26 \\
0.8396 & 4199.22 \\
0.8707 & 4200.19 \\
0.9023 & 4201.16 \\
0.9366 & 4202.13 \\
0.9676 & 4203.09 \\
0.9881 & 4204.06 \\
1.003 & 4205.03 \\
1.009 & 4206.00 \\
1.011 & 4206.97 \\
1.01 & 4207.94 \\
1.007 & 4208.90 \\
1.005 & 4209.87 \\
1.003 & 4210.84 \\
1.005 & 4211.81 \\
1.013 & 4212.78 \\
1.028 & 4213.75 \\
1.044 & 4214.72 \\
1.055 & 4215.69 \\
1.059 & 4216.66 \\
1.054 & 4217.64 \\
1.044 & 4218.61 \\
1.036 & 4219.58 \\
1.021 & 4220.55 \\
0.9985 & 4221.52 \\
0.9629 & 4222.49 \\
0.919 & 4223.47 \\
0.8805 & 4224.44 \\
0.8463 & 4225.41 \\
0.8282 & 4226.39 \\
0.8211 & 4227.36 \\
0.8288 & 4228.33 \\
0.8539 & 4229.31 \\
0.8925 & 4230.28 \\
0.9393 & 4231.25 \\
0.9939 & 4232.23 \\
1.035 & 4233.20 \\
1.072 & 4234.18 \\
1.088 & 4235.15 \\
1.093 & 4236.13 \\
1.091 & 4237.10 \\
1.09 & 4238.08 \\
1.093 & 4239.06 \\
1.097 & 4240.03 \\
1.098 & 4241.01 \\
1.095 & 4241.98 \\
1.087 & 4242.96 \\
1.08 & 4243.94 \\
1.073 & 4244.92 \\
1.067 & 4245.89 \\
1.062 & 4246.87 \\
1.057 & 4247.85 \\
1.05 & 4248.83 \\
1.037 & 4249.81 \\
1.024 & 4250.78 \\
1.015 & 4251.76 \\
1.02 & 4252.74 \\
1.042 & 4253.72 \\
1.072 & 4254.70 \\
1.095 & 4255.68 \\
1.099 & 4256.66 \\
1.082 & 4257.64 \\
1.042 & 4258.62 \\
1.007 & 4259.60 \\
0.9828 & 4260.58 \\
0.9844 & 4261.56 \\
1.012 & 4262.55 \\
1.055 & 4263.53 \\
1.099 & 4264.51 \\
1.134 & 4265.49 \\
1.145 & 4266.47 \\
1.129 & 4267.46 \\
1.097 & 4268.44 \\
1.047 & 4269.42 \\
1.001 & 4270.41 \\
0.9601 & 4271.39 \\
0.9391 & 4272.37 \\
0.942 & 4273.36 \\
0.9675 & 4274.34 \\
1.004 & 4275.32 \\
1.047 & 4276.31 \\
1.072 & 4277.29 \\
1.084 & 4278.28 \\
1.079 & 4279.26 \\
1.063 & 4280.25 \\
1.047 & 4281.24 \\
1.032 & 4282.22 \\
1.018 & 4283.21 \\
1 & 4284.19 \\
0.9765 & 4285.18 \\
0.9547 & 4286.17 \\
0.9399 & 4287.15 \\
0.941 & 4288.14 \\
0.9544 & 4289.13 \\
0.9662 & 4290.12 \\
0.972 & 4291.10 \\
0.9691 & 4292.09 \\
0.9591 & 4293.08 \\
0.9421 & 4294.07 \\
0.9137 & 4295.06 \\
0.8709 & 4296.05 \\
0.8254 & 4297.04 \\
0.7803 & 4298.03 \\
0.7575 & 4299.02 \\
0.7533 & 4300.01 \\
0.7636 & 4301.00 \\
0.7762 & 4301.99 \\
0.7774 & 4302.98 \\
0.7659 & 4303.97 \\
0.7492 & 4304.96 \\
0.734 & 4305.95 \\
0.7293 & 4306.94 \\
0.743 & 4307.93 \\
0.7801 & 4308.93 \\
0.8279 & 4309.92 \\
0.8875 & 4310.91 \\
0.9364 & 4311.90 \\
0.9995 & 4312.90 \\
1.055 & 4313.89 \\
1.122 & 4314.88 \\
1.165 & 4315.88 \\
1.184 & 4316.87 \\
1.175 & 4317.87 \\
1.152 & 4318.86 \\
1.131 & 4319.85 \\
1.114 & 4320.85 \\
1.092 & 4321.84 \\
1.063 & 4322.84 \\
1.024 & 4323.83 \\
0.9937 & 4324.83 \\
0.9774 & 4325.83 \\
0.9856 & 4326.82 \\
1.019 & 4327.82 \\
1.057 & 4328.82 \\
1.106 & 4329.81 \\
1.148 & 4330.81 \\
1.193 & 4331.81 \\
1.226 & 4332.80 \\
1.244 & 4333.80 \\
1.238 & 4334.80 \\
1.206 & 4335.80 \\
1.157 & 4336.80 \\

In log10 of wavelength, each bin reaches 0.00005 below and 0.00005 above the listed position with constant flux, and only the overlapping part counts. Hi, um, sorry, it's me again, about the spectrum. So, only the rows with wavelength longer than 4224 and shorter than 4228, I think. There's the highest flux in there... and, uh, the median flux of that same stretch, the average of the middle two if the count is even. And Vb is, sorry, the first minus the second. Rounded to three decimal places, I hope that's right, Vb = 0.043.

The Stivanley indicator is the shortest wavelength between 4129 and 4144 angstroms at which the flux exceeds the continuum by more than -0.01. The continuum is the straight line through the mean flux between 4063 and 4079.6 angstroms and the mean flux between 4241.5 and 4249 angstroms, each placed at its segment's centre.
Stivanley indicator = 4129.23 angstroms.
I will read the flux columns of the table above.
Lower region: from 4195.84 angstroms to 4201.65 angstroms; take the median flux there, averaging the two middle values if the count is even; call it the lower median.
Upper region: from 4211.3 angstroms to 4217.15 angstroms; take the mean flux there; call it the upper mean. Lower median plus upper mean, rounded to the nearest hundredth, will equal 1.86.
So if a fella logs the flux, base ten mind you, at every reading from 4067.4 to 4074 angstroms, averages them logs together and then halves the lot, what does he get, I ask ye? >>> -0.018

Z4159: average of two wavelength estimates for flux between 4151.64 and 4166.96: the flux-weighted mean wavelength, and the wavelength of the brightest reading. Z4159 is 4160.1 angstroms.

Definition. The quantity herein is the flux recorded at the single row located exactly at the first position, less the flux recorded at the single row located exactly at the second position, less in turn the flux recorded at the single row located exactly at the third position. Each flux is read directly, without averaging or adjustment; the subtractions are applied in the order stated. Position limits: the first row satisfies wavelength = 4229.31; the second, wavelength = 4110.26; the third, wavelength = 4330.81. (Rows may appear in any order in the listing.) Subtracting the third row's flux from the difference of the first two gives -1.22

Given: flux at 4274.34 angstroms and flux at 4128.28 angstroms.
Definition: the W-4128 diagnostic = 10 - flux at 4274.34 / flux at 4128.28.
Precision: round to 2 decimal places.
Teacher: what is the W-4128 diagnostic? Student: 9.03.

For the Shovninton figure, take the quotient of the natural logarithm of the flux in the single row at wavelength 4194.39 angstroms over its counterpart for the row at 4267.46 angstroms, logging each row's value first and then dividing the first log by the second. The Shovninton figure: -1.1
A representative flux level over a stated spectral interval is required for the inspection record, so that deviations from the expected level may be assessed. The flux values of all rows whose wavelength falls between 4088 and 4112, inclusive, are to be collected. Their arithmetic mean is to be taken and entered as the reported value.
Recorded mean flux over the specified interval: 0.92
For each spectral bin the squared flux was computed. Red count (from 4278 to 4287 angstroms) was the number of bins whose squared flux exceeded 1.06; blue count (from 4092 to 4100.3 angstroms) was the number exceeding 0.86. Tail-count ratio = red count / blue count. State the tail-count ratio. 0.83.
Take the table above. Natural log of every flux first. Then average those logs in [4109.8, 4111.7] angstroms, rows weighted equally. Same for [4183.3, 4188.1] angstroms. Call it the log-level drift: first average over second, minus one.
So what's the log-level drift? -2.1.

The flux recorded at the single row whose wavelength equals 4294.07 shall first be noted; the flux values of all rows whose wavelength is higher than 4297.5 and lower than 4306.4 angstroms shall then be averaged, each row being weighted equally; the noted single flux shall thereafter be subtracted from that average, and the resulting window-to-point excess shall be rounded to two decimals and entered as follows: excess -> -0.18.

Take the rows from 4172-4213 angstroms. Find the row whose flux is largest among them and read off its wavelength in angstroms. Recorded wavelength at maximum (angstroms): 4189.57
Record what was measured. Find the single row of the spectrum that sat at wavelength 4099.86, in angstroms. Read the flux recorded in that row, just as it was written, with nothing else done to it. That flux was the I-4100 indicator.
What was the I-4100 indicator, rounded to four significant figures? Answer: 0.8551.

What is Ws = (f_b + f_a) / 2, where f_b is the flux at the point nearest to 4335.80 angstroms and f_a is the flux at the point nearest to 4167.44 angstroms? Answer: 1.06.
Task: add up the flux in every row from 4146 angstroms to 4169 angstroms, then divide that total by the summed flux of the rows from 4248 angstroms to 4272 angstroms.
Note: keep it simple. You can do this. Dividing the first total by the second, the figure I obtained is 0.88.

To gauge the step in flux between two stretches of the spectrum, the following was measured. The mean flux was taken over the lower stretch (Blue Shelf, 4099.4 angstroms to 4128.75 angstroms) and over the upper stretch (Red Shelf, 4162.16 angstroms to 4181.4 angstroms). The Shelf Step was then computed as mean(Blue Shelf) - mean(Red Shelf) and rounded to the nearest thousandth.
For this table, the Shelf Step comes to 0.061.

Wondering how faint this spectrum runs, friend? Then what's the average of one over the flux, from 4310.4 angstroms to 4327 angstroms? 0.95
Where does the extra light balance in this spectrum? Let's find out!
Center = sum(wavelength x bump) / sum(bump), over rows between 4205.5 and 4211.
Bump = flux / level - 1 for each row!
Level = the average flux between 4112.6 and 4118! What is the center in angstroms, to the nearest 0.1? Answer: 4208.6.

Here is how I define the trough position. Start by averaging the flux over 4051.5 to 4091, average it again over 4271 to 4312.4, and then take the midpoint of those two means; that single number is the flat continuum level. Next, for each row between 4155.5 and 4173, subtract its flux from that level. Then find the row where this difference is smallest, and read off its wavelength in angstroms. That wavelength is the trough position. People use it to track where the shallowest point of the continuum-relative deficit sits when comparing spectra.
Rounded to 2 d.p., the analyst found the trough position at 4160.73 angstroms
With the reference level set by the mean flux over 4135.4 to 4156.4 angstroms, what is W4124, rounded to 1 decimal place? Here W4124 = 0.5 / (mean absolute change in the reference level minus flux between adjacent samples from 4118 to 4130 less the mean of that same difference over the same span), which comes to 5.0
